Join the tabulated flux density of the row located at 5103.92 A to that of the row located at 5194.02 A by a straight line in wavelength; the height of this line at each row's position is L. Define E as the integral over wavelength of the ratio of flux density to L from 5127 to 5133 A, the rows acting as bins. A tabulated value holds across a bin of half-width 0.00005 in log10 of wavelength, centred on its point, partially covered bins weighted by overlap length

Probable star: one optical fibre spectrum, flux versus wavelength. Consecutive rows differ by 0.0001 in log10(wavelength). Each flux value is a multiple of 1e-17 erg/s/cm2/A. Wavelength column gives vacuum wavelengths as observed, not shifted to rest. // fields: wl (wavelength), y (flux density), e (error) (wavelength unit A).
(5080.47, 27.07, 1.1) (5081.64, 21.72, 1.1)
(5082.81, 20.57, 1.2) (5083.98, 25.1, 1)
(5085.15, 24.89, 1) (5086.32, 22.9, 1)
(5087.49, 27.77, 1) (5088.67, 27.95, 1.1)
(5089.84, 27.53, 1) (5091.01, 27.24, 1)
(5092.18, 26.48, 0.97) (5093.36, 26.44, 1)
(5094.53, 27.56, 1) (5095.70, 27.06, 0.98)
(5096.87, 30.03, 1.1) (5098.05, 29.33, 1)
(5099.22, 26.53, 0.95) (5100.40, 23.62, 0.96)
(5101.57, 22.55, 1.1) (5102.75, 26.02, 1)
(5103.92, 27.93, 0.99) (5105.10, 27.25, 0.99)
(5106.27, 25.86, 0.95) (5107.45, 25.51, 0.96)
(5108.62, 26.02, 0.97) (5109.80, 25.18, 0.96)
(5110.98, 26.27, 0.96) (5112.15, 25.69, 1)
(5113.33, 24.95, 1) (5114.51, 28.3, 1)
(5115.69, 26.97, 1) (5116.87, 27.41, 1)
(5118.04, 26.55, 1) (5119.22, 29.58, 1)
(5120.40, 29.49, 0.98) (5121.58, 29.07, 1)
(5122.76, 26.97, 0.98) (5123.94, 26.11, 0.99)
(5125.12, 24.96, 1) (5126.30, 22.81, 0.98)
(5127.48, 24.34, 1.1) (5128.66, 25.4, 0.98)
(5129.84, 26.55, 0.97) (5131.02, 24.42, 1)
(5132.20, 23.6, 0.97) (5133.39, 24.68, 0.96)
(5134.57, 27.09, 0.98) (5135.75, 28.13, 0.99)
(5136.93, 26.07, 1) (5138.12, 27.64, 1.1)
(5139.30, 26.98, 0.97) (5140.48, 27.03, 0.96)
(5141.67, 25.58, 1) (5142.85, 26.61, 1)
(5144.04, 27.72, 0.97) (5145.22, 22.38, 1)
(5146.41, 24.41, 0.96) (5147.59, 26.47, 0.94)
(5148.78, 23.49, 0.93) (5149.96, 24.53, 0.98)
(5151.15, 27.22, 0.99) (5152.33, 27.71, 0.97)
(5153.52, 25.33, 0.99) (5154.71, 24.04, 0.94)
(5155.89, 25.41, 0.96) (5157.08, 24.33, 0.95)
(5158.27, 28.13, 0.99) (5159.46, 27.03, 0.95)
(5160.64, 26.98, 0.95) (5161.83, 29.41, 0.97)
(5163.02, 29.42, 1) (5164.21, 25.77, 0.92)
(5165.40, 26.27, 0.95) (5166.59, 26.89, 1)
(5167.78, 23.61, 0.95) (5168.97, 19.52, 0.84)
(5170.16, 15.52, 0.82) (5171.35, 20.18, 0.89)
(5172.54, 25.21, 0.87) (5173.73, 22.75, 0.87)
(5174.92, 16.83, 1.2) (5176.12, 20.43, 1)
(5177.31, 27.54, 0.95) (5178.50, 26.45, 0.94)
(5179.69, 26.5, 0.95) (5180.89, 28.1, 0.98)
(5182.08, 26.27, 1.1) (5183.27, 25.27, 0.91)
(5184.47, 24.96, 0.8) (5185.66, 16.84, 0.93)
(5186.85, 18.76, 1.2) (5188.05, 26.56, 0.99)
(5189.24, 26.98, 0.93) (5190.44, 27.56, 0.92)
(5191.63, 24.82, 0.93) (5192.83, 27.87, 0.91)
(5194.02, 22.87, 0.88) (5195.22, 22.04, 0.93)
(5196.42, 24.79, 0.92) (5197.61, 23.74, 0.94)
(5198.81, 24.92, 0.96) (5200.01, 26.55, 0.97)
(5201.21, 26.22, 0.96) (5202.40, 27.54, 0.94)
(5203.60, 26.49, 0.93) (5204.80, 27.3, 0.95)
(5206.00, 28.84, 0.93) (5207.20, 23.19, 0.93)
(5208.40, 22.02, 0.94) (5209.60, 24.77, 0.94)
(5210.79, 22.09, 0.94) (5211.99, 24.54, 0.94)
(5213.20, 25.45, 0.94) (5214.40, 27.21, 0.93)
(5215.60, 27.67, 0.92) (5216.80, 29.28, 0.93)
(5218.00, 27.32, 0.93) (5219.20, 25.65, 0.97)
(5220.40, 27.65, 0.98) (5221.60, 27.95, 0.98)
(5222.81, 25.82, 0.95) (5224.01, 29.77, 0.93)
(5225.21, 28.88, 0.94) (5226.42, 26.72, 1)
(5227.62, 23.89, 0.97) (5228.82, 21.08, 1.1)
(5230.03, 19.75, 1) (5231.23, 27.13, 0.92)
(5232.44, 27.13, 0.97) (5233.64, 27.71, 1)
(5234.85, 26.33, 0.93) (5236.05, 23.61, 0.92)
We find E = 5.6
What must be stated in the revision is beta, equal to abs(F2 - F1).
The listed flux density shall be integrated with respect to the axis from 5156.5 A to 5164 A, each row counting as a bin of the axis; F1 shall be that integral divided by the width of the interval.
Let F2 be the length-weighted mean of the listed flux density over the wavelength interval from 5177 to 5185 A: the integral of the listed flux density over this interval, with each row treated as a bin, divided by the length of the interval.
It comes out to 1.1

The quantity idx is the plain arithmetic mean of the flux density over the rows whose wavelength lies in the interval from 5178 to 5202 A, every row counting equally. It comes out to 24.9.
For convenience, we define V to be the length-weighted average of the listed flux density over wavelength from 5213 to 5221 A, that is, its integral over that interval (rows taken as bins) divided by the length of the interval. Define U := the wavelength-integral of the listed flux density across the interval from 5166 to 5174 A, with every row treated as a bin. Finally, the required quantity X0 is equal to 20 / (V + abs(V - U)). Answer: 0.11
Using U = 175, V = 27.3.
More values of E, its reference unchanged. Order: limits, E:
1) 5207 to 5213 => 6.4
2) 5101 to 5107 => 5.6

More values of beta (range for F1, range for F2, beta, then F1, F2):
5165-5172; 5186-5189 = 0.8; 21.9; 22.7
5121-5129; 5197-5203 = 0.1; 25.7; 25.8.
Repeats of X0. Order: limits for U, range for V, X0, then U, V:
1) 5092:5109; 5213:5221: 0.04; 451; 27.3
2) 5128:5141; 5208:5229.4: 0.06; 340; 26.0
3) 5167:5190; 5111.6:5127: 0.04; 532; 26.8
